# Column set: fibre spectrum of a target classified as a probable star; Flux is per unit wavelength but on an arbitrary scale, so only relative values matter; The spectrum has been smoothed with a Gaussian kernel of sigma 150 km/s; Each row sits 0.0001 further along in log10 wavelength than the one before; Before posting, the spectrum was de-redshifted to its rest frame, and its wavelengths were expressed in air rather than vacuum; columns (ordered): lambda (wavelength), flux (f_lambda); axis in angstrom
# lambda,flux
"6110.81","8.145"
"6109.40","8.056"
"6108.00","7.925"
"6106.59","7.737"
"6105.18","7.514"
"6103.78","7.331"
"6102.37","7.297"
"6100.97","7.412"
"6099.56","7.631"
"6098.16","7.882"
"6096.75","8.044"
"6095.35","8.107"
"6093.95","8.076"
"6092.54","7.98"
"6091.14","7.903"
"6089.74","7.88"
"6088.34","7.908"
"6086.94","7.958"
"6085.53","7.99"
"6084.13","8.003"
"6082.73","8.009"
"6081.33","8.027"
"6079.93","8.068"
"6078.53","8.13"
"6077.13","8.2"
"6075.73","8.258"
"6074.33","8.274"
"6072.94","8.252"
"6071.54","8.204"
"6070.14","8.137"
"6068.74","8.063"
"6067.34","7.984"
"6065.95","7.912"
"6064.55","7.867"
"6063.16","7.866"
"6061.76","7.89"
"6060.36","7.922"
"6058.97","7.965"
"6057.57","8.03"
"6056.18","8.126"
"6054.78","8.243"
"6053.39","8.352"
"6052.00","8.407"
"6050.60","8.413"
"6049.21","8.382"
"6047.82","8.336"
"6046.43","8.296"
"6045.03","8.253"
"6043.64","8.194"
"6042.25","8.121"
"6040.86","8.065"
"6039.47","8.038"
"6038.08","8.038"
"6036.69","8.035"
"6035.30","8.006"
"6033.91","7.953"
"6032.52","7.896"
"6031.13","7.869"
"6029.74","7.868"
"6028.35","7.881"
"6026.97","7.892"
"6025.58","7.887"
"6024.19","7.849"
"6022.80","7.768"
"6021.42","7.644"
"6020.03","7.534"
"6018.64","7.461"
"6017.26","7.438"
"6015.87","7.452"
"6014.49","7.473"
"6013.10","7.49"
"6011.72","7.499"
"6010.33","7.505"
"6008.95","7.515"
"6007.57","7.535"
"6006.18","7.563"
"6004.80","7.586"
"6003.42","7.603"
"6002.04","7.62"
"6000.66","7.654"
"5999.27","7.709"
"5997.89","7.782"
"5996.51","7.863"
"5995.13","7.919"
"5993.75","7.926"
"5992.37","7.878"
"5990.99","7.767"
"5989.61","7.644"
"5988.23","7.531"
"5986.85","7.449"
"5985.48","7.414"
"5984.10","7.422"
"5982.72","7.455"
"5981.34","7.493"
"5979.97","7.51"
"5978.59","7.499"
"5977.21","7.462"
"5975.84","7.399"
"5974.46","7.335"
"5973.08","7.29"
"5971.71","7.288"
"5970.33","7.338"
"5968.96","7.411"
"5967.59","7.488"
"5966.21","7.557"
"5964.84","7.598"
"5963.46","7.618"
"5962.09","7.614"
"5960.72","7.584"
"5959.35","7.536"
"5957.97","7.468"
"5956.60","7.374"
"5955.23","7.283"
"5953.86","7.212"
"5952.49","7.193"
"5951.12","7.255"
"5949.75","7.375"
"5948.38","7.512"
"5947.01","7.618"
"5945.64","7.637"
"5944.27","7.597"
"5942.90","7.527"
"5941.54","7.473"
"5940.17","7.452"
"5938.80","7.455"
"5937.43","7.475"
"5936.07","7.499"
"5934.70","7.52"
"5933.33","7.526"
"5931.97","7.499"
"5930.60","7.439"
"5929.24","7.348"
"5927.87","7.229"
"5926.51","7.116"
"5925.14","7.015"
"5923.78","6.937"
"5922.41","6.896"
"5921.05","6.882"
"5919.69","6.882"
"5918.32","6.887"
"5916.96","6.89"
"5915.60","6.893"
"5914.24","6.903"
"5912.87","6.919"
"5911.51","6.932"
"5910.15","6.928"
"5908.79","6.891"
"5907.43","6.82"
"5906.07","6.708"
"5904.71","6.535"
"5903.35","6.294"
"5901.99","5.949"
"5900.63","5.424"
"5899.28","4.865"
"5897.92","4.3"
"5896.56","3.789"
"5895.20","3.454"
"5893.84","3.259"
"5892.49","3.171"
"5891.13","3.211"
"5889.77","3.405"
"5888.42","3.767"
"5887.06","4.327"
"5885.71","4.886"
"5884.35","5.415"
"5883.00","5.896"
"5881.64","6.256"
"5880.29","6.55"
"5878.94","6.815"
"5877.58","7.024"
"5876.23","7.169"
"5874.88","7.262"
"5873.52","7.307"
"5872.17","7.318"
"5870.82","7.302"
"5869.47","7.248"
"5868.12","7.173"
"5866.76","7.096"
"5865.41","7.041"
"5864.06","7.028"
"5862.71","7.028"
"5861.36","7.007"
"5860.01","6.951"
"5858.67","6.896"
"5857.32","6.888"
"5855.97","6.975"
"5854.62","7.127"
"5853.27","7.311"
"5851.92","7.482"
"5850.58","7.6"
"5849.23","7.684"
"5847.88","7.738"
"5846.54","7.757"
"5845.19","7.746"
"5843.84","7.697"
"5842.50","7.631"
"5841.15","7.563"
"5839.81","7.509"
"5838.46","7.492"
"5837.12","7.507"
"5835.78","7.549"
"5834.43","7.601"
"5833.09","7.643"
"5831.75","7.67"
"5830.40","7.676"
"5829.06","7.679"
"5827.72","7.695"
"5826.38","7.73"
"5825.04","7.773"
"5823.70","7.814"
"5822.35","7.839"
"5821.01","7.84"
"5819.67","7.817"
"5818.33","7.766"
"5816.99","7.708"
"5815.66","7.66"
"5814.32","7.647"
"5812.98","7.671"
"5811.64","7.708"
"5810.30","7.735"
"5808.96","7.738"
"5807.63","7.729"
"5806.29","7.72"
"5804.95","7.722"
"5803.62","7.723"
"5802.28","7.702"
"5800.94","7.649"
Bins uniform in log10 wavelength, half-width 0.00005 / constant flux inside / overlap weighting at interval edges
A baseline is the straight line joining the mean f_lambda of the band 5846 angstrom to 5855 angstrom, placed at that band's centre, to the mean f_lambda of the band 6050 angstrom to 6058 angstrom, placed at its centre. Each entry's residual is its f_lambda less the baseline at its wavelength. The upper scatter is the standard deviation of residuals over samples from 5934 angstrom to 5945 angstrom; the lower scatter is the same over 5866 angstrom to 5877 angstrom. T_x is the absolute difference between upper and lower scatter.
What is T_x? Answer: 0.0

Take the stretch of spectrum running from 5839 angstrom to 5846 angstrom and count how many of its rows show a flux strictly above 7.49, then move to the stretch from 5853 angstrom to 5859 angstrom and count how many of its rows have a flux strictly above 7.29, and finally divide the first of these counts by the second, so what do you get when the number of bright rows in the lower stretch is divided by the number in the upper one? 5.0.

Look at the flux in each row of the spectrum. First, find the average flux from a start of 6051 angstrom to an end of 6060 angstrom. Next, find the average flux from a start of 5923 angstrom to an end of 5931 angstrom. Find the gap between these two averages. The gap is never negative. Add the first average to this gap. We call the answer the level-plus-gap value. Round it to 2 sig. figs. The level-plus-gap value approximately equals 9.2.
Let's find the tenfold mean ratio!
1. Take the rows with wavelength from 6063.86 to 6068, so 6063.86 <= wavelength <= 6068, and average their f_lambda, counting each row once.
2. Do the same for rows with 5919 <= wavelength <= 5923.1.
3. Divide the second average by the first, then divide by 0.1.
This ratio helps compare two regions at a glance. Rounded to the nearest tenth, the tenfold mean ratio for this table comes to 8.7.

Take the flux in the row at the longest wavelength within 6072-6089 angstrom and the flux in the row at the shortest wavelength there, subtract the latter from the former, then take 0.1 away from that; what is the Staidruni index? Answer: -0.44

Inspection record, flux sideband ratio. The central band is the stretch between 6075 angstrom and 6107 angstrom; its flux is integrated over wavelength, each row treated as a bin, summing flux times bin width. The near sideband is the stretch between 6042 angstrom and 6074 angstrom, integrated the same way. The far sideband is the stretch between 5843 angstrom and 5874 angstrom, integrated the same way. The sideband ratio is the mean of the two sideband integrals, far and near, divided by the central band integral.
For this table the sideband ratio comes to 0.96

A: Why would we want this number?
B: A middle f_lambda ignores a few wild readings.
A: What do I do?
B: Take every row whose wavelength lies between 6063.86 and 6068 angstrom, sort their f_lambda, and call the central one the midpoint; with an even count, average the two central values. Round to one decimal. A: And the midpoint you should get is 7.9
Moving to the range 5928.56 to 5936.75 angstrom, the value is 7.5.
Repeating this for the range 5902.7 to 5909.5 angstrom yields 6.7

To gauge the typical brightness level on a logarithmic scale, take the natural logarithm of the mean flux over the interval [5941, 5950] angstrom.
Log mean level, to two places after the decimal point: 2.02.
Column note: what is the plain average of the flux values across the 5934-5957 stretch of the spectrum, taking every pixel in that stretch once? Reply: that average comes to 7.44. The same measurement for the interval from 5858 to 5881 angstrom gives 7.07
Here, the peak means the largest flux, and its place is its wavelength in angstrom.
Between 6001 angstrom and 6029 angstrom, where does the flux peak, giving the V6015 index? 6026.97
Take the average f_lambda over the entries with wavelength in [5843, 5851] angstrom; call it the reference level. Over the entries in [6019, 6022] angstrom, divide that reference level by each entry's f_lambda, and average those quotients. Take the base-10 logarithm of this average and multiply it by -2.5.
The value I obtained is -0.016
